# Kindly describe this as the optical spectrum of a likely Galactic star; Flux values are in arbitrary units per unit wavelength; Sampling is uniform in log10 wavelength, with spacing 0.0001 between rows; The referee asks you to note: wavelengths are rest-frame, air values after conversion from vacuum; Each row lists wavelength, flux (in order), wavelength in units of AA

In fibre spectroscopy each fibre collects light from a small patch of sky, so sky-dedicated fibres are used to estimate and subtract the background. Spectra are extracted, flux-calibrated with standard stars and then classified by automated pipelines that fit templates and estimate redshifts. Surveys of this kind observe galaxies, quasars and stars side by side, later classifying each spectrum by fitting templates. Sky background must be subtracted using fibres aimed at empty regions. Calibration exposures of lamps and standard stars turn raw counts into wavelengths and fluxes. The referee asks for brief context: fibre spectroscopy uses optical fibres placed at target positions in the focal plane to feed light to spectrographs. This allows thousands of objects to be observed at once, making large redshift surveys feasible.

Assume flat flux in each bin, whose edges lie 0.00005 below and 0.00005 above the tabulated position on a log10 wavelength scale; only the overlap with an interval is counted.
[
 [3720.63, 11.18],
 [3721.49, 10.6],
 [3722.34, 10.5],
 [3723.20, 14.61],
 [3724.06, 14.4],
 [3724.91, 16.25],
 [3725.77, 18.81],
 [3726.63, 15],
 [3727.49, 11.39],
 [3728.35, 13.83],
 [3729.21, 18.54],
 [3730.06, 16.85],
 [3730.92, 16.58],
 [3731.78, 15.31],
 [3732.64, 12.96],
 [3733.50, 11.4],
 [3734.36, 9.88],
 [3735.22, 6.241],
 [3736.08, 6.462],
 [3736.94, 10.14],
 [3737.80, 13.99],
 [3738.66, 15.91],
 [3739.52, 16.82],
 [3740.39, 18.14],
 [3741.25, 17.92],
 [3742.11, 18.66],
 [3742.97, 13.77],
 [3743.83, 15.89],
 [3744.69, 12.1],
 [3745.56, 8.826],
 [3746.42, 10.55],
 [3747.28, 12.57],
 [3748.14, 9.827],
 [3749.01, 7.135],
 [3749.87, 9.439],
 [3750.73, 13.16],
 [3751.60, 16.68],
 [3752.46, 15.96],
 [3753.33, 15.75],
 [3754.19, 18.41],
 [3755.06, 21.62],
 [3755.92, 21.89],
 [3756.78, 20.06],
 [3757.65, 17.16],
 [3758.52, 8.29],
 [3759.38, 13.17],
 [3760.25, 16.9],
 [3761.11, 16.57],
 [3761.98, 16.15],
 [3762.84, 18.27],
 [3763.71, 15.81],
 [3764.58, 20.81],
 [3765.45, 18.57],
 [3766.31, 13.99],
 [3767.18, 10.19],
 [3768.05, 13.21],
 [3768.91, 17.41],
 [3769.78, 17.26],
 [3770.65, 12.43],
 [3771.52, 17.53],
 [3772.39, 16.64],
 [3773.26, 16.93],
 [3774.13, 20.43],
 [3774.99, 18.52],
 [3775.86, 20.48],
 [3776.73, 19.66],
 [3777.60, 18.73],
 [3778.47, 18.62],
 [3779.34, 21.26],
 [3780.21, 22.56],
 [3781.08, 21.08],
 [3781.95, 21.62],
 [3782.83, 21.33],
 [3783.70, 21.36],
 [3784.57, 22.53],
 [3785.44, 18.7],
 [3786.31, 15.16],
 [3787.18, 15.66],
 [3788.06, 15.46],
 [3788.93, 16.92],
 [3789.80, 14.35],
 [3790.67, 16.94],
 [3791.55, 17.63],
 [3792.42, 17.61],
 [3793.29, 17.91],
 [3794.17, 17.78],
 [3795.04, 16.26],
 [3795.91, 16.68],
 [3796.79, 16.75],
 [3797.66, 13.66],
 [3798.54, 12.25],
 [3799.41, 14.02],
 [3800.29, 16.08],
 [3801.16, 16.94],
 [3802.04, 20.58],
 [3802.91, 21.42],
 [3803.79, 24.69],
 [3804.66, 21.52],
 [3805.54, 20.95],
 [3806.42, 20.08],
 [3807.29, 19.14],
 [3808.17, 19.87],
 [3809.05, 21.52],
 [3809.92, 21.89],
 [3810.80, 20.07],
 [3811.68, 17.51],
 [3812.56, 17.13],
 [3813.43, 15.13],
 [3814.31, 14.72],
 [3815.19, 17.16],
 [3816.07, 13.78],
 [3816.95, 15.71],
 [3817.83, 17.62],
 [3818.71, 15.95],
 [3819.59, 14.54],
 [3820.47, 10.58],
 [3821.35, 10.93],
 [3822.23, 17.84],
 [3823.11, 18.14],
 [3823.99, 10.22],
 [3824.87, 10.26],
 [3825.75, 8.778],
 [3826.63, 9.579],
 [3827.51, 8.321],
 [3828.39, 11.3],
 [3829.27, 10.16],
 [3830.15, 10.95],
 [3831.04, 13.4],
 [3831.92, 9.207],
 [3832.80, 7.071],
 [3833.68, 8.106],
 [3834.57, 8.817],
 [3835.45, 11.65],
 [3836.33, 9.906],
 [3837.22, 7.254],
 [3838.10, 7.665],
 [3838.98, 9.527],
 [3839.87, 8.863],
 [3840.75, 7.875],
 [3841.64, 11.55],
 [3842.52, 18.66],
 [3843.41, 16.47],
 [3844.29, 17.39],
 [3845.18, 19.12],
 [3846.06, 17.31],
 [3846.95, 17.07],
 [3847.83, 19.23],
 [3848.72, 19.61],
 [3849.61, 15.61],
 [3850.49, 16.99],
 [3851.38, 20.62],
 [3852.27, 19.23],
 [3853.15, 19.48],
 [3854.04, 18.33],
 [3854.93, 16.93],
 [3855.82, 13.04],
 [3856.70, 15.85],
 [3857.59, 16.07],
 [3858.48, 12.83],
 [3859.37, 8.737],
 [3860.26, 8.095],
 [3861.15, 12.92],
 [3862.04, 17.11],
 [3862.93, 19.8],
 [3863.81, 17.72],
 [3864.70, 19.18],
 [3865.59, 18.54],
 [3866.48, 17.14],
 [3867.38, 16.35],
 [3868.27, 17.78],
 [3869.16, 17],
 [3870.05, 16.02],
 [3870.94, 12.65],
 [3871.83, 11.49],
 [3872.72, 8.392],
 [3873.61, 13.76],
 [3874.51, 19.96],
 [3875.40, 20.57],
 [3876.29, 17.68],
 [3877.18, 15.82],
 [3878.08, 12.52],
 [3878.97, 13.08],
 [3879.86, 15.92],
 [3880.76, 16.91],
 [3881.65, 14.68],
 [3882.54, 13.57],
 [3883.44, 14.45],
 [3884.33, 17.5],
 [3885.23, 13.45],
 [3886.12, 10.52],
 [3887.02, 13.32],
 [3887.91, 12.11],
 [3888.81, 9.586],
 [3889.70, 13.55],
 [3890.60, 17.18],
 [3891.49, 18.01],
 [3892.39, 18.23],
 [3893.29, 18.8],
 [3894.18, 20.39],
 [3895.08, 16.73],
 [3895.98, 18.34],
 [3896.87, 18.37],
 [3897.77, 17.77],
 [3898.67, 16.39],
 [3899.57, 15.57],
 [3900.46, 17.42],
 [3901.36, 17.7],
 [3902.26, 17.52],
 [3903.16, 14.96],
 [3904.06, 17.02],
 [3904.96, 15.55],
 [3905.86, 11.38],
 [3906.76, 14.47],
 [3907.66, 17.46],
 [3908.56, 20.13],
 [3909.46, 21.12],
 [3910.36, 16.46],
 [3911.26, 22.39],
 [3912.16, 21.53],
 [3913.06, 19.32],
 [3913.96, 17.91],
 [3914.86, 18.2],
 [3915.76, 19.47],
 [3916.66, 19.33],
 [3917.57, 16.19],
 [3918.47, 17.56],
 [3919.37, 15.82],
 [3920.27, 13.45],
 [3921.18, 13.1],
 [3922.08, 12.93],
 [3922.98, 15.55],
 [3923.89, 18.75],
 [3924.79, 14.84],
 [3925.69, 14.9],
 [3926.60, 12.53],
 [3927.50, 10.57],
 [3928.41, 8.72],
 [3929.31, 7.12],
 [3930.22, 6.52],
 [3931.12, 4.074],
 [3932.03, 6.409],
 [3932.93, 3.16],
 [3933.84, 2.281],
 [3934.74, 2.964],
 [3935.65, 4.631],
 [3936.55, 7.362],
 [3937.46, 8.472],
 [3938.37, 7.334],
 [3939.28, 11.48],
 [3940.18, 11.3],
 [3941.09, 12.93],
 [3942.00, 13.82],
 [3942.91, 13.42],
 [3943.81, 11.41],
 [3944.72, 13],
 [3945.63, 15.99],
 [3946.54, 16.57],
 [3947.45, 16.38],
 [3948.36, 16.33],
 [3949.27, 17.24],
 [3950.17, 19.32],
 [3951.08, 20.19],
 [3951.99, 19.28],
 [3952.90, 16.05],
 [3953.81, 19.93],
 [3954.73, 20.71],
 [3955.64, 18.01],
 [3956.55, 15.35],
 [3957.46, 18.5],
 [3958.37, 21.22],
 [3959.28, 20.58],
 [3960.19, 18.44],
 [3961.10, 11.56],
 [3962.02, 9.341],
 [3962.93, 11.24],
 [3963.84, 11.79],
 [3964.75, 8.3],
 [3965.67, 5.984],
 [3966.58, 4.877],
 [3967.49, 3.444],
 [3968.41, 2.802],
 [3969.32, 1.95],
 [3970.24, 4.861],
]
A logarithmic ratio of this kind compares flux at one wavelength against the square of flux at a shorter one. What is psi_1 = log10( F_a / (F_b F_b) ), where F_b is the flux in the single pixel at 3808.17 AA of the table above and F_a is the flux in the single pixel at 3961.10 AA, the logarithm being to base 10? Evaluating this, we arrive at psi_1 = -1.53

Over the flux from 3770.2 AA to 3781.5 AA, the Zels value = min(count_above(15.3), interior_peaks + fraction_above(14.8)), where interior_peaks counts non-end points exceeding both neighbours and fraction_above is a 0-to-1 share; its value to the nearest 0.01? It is 4.92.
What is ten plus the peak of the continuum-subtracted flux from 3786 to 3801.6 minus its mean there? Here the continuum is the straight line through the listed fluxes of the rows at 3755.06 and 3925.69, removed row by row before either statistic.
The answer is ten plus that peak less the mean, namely 12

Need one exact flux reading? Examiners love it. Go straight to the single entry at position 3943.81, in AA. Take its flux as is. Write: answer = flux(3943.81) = 11.41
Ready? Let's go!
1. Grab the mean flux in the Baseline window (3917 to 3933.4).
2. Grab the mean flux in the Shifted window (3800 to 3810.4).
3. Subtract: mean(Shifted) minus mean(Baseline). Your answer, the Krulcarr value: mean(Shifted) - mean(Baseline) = 8.6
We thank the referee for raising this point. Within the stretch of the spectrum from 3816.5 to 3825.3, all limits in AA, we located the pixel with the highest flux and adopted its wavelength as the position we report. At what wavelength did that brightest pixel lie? 3823.11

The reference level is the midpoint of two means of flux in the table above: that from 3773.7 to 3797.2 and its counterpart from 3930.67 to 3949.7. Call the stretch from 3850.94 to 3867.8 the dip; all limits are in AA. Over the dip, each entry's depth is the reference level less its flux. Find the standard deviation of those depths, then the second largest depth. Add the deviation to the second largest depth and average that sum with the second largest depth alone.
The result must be 7.5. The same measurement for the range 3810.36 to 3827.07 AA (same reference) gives 6.6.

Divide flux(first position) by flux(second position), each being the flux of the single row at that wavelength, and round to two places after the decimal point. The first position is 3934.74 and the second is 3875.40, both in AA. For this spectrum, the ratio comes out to 0.14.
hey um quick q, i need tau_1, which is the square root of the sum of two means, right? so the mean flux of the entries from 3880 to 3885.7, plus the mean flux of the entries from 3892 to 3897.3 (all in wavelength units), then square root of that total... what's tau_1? 5.8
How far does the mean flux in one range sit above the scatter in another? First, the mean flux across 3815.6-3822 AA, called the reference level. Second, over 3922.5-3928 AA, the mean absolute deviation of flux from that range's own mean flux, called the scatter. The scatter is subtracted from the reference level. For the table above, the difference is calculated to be 12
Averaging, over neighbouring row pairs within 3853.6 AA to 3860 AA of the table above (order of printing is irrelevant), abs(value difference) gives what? 2.6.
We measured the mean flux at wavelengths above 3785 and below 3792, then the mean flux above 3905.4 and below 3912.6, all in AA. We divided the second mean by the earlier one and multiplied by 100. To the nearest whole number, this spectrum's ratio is 111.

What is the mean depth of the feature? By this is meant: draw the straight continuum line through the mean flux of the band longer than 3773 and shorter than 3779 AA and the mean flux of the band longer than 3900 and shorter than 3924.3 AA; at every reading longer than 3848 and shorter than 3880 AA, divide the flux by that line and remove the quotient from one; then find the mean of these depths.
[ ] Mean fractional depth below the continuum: 0.11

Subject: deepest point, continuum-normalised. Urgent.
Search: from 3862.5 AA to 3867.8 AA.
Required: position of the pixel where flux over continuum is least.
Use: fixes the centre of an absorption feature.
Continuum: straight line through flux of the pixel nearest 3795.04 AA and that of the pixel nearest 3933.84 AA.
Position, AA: 3867.38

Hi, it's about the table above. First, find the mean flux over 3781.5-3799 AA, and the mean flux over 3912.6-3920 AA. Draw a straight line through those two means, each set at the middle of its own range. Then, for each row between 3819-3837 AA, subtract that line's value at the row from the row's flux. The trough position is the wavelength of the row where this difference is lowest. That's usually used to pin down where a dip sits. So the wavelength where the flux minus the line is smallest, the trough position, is 3832.80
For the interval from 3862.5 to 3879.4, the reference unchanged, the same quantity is 3872.72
